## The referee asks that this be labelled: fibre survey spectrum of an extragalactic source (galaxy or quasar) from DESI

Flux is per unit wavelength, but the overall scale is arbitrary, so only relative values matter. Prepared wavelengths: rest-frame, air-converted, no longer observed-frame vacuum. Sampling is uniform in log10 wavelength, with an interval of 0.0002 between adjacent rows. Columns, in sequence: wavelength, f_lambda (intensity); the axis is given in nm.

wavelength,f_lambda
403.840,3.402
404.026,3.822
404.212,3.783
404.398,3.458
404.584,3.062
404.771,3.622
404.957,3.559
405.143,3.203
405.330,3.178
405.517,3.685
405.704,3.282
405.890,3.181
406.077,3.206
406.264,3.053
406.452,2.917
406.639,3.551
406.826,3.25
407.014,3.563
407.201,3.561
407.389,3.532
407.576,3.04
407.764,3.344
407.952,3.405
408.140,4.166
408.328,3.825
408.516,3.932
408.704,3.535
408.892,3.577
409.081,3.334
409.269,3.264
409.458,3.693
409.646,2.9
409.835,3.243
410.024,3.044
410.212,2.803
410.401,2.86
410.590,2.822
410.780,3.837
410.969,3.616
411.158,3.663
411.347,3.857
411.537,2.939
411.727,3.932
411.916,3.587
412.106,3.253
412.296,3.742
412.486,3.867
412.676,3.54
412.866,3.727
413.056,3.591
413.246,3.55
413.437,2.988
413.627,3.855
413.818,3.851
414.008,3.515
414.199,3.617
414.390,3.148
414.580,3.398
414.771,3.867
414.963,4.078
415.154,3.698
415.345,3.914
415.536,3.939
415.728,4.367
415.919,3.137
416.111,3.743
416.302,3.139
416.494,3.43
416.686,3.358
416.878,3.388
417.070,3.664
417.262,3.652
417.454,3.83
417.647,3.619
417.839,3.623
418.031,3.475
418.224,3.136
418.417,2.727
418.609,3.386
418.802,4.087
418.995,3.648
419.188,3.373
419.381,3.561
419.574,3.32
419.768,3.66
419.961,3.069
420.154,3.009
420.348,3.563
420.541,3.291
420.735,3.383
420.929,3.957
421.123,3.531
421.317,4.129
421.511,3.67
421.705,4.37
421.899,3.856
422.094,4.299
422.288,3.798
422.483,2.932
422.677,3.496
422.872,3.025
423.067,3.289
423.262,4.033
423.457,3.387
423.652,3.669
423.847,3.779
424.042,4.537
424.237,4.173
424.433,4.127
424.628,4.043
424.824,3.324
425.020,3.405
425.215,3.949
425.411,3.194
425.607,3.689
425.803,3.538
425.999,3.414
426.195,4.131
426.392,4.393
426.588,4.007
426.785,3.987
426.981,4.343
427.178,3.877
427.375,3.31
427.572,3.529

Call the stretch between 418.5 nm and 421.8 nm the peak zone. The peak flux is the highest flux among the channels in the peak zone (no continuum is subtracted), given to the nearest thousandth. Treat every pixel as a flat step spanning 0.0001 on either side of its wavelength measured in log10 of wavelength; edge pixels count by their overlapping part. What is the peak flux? 4.370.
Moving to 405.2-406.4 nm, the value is 3.685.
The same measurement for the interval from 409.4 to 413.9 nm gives 3.932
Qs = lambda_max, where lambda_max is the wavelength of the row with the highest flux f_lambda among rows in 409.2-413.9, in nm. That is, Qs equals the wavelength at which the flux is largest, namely 411.727 nm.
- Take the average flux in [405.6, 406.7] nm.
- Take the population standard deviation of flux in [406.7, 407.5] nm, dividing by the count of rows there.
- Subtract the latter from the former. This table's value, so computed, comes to 3.1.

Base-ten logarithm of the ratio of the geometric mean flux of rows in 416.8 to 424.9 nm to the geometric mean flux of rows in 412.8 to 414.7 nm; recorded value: 0.010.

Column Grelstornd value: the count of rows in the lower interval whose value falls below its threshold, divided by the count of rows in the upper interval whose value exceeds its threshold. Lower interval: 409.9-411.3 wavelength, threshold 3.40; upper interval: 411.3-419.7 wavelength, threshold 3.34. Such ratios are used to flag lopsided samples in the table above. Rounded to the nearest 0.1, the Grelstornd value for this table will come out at 0.1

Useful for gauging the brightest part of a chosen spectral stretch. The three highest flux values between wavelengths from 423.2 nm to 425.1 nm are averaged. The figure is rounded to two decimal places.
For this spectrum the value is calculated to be 4.28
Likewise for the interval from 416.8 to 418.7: 3.72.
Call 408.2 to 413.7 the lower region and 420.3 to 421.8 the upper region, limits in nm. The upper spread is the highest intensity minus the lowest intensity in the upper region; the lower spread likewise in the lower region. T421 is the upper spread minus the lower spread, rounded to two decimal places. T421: -0.05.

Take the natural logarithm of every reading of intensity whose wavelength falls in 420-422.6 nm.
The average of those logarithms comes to 1.29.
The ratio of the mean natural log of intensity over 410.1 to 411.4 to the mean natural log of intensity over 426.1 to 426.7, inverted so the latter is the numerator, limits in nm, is 1.19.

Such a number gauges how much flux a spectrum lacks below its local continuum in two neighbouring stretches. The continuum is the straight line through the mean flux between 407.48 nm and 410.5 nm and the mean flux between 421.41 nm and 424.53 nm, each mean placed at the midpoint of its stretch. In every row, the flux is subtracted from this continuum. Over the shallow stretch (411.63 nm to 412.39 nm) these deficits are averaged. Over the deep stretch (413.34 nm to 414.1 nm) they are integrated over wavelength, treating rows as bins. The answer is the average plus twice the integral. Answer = -0.2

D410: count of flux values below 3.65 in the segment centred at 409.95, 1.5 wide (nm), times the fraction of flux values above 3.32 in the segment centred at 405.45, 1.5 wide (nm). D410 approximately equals 2.6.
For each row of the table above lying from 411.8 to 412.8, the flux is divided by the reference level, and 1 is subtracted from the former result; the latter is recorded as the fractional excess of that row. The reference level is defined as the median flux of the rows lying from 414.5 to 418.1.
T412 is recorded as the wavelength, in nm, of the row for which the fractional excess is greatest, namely 412.486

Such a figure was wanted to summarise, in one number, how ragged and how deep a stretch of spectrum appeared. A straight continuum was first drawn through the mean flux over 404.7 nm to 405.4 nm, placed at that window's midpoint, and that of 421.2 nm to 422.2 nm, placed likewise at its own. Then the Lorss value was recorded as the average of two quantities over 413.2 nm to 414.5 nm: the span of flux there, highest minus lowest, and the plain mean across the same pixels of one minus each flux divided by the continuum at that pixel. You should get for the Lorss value 0.47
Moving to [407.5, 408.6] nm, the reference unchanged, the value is 0.55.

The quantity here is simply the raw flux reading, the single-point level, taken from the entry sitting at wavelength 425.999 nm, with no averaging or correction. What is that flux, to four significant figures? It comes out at 3.414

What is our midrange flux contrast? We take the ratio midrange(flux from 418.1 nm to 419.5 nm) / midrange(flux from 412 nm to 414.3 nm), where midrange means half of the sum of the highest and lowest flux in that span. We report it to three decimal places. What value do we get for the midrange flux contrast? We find 0.994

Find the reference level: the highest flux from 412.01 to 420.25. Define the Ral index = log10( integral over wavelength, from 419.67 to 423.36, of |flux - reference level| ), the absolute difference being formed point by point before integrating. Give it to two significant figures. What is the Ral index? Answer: 0.45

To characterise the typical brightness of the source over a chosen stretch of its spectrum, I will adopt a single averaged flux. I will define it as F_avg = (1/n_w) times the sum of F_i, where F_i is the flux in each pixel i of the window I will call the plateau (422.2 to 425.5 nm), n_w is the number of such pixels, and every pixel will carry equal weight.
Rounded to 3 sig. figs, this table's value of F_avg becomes 3.66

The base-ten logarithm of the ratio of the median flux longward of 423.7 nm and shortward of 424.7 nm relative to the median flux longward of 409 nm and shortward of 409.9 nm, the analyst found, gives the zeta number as 0.10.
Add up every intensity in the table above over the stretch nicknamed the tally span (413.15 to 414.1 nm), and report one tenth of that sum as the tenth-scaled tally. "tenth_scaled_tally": 1.8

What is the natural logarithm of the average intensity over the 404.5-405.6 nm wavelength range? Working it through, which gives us 1.22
